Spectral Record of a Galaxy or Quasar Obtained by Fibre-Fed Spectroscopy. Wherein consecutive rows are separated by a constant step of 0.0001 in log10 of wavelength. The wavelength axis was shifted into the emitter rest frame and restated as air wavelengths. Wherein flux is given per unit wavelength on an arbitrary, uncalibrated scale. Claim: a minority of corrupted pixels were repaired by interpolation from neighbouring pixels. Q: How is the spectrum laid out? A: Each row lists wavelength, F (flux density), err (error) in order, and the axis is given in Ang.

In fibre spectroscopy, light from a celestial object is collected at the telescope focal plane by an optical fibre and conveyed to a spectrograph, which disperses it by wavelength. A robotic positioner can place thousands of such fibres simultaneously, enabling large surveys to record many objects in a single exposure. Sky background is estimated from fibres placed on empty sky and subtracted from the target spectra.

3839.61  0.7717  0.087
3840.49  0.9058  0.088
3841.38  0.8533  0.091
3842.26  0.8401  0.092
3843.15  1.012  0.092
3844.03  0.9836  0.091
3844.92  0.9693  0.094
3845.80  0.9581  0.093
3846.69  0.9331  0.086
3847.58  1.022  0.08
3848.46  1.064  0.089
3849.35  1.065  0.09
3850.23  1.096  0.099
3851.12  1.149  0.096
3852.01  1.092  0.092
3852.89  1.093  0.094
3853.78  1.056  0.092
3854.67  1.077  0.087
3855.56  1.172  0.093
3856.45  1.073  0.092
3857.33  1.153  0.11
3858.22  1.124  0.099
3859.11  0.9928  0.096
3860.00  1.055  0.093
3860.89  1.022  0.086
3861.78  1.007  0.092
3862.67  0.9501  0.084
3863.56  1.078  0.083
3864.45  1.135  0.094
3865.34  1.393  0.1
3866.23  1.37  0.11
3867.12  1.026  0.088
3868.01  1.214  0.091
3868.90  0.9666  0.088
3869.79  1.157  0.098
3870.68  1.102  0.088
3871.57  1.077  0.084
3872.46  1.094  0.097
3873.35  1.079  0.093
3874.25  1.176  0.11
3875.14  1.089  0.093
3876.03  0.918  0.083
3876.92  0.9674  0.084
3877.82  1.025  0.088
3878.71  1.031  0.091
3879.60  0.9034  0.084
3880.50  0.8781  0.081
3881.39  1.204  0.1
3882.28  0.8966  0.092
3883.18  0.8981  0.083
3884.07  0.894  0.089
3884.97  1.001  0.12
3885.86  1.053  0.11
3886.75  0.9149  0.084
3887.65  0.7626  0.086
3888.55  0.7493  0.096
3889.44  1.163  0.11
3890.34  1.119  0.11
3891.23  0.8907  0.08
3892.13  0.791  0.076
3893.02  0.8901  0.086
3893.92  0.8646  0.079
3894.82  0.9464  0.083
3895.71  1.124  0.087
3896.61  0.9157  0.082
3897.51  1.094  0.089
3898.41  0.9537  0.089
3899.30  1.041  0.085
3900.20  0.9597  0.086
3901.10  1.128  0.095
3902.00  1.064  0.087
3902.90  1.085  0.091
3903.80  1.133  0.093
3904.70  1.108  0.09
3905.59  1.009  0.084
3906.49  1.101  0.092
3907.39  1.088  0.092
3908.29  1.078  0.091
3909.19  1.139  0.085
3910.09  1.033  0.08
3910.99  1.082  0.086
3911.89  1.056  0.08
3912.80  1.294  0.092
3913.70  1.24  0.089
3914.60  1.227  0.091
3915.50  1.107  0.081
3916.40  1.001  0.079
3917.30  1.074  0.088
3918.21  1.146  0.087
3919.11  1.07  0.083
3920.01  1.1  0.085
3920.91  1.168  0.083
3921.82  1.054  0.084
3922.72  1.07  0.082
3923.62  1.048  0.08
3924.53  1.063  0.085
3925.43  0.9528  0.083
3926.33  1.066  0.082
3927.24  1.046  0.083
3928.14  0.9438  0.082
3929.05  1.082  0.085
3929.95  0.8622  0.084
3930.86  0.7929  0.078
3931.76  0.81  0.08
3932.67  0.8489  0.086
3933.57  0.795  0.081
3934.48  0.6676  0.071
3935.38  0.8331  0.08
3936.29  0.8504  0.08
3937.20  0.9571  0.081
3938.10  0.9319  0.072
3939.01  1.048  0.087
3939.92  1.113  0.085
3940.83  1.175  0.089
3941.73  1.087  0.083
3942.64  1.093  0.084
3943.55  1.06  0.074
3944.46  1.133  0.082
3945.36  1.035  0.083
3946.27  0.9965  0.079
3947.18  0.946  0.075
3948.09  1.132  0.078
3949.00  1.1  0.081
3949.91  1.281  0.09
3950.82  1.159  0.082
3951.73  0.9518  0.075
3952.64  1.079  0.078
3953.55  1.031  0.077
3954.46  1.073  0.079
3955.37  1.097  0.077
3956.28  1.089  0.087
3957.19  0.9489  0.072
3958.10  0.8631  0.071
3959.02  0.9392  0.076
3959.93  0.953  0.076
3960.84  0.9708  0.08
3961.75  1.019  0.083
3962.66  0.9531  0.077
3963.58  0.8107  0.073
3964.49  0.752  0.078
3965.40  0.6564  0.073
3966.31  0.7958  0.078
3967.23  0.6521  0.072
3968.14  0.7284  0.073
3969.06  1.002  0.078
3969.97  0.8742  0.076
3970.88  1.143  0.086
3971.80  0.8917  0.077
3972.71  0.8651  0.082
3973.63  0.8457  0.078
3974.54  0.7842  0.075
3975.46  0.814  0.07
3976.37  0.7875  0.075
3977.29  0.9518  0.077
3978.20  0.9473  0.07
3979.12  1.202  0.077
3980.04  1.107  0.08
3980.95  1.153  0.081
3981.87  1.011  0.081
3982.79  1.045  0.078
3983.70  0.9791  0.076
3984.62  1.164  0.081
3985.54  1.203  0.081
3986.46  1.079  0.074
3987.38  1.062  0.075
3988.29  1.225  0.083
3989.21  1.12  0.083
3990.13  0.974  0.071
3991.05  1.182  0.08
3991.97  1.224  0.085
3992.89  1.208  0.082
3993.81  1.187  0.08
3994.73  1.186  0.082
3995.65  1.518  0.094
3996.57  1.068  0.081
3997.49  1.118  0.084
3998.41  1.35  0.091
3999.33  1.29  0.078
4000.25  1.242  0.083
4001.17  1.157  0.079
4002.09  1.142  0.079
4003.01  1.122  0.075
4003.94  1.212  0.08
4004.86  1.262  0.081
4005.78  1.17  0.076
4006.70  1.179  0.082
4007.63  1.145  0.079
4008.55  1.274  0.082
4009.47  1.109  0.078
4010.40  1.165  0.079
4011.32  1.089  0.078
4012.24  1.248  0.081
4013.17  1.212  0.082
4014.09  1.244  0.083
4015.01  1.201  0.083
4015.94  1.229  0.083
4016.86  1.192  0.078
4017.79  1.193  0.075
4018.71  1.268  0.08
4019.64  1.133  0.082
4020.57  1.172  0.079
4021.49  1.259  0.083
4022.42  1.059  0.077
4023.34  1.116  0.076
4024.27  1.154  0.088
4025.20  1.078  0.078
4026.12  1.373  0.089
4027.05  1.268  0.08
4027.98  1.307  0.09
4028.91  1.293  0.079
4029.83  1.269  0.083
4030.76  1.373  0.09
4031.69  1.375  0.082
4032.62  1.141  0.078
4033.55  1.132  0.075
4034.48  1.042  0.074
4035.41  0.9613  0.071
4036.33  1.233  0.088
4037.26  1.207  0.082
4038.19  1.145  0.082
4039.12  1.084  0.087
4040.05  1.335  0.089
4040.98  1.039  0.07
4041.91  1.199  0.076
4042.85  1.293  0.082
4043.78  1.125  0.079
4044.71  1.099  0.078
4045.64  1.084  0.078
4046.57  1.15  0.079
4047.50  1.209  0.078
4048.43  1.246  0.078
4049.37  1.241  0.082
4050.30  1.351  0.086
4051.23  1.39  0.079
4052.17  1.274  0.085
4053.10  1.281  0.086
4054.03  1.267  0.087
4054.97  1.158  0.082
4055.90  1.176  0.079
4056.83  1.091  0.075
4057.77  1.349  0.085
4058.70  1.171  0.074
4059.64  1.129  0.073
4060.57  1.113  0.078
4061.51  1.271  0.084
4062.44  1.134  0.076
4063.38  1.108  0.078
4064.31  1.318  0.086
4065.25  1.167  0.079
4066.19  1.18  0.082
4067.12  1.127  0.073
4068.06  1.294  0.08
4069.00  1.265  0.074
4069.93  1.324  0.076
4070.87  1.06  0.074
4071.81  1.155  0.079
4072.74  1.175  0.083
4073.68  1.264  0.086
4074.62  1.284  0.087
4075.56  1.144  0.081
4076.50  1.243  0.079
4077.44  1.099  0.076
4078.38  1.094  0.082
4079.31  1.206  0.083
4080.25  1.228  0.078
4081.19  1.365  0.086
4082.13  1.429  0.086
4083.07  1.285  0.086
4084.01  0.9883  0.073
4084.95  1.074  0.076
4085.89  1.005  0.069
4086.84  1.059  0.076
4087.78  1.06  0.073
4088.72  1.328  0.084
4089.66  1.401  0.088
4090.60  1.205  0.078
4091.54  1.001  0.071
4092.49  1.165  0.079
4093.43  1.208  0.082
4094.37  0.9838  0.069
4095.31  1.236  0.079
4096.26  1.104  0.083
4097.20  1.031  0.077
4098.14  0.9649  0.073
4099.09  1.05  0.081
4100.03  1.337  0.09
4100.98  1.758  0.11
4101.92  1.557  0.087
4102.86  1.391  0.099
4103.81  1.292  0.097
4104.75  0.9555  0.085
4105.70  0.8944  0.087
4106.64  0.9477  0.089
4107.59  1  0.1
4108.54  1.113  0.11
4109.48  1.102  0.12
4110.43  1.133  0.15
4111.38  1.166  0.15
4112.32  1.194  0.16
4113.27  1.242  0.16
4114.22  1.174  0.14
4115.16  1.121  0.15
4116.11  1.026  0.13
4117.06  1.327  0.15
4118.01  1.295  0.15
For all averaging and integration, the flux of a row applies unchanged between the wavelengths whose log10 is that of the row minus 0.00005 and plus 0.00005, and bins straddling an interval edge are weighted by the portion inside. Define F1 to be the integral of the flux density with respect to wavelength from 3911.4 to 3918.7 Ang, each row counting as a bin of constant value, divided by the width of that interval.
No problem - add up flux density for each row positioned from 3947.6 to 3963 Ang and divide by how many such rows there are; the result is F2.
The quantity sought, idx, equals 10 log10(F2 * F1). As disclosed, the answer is 0.7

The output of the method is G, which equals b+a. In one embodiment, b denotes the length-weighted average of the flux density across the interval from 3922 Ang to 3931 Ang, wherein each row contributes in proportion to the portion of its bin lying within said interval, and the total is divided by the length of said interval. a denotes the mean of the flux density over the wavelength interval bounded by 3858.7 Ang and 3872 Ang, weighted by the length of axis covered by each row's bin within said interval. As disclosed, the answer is 2.10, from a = 1.10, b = 1.00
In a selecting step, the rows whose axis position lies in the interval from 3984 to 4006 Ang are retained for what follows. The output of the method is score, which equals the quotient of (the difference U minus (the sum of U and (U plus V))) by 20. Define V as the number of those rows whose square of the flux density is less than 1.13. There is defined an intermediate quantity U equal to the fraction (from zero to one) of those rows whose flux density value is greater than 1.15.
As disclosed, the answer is -0.1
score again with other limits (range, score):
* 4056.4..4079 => -0.1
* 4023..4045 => -0.2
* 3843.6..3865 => -0.6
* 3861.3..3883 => -0.6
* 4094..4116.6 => -0.5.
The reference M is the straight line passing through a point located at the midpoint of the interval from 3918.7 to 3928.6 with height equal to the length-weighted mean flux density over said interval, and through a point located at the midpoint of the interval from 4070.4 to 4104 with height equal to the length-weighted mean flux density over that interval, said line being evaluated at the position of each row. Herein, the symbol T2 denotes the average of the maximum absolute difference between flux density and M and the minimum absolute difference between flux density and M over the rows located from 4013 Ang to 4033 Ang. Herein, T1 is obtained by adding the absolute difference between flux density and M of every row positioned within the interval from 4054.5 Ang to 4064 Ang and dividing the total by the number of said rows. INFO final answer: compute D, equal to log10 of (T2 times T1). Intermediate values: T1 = 0.060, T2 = 0.12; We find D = -2.2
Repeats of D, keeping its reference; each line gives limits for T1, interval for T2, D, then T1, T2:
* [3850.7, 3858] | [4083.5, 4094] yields -1.9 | 0.118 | 0.11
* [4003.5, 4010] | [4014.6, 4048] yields -2.1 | 0.071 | 0.12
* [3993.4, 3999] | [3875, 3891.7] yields -1.7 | 0.137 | 0.14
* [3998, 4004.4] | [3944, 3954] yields -2.0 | 0.095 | 0.10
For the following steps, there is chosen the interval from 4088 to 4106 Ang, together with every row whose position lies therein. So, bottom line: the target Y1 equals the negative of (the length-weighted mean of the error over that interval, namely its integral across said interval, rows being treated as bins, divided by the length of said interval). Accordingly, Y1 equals -0.084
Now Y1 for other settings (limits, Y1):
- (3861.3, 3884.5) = -0.091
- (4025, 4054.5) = -0.081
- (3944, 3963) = -0.079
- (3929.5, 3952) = -0.081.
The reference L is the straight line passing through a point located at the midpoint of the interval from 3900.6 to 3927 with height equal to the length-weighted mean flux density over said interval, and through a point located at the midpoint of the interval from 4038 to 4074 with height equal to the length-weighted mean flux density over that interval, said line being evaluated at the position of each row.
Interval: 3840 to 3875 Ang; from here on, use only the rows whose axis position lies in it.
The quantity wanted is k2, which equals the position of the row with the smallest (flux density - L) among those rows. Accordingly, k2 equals 3842.26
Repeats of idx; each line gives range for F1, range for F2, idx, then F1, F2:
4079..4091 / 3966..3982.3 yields 0.4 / 1.20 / 0.92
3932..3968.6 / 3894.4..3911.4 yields 0.1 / 0.96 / 1.06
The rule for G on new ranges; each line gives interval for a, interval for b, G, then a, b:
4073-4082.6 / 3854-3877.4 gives 2.33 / 1.23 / 1.09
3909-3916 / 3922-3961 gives 2.15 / 1.15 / 1.00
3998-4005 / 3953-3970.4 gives 2.13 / 1.22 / 0.91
